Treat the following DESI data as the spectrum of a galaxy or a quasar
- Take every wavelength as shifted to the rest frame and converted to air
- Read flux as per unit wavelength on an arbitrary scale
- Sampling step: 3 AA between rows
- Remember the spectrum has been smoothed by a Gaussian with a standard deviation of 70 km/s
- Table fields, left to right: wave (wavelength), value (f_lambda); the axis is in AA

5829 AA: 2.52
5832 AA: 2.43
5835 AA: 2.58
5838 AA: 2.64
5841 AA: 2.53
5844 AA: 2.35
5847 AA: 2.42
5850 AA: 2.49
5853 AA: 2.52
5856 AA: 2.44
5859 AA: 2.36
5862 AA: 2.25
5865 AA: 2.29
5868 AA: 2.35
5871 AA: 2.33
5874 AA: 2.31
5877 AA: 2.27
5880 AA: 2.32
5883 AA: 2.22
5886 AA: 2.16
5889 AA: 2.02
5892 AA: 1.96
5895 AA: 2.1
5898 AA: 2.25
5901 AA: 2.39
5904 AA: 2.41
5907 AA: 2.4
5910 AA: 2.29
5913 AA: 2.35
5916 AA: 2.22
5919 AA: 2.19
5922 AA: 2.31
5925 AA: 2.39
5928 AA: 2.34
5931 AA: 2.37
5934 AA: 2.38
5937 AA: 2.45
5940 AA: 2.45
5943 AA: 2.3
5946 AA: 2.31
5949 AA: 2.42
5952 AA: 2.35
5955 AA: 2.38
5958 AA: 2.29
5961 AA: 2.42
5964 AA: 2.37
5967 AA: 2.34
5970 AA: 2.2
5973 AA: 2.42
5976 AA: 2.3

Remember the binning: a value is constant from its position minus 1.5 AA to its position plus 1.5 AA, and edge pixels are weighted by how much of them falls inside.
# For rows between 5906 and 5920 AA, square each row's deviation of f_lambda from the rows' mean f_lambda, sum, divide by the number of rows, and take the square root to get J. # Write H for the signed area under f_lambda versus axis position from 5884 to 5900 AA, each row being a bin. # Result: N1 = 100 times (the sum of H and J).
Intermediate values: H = 34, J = 0.08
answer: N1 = 3385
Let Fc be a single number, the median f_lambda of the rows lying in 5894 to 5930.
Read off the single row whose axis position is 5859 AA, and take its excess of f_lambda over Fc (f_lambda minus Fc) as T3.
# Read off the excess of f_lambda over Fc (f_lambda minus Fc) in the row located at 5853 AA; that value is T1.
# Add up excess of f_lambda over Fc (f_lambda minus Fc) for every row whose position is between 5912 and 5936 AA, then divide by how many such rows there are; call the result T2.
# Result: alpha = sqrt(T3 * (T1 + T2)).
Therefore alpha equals 0.081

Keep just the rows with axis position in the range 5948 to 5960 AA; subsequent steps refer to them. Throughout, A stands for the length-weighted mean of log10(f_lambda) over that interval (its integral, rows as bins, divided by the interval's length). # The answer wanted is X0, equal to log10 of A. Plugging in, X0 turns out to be -0.428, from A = 0.373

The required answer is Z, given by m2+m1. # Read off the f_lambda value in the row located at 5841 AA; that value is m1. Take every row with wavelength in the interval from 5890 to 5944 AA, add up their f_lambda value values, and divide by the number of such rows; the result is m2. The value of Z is 4.84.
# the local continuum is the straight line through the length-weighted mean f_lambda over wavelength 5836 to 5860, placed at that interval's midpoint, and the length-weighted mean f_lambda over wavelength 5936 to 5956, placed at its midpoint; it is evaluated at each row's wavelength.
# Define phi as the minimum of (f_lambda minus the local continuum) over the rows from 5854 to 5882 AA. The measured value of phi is -0.21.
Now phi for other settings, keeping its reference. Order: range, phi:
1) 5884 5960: -0.47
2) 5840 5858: -0.13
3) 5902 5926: -0.21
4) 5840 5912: -0.47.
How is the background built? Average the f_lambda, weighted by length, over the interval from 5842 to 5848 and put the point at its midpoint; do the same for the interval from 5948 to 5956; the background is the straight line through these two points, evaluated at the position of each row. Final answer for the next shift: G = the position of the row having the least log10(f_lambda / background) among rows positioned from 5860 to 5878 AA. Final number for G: 5862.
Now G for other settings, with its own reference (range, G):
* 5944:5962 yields 5958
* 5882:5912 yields 5892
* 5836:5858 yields 5844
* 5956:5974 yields 5970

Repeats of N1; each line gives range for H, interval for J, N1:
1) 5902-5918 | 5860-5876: 3733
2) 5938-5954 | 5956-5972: 3798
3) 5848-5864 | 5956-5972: 3861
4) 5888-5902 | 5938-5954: 3001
